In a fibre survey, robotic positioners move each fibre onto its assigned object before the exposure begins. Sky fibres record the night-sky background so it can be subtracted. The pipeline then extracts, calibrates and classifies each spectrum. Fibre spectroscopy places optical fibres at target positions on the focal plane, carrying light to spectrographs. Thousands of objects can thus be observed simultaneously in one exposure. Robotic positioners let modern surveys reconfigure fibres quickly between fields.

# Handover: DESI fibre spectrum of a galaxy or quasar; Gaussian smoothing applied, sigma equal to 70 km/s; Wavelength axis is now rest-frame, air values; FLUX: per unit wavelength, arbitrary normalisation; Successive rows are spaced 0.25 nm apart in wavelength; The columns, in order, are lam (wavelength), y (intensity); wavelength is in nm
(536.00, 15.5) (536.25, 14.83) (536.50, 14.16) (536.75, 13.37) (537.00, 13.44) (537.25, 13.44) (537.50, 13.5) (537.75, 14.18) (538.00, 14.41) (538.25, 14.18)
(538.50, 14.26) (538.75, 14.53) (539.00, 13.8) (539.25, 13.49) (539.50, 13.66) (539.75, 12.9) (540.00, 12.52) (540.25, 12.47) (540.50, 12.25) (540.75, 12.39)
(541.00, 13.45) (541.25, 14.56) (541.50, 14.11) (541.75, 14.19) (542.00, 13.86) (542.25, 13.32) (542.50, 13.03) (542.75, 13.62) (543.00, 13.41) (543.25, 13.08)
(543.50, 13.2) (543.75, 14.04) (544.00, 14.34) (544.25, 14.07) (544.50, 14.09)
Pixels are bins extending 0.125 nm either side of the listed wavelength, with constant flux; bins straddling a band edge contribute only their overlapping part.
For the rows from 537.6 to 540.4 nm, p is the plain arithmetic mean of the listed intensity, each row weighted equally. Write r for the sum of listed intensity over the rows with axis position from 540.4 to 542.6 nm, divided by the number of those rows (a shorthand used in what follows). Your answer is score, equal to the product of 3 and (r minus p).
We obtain -0.6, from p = 13.7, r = 13.5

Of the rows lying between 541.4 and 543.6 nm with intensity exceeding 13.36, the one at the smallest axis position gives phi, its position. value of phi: 541.50 nm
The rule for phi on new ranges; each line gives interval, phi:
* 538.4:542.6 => 538.50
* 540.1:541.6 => 541.00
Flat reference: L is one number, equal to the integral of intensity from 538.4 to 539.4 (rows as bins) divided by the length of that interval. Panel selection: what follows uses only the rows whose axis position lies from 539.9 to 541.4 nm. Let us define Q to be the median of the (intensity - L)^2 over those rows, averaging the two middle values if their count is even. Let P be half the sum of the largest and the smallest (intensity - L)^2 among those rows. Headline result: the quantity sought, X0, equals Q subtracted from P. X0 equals -0.59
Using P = 1.7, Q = 2.28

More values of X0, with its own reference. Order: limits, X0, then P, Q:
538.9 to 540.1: 0.86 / 1.1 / 0.27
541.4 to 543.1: 0.33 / 0.5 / 0.15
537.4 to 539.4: 0.04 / 0.2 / 0.11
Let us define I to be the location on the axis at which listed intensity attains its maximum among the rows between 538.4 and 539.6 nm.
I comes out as 538.75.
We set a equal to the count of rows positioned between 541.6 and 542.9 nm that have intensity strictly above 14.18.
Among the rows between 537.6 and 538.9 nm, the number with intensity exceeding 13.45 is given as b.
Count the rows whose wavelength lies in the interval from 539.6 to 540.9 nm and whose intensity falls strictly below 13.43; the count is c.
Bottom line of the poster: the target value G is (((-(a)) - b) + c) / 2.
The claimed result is -0.5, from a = 1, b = 5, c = 5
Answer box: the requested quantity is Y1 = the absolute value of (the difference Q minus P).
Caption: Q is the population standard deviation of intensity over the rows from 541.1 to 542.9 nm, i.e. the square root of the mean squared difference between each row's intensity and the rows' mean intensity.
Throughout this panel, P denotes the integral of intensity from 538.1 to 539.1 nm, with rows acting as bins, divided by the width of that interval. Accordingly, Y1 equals 13.7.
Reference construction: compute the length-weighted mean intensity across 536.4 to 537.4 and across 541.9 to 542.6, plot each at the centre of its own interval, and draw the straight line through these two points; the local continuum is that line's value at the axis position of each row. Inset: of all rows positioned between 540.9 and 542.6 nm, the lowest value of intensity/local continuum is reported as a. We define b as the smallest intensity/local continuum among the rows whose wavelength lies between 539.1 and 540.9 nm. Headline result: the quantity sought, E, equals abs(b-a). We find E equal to 0.063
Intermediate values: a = 0.973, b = 0.91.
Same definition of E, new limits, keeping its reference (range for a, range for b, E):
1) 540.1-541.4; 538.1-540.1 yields 0.019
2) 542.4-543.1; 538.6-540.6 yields 0.063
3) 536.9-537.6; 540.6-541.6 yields 0.068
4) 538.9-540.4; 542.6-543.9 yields 0.053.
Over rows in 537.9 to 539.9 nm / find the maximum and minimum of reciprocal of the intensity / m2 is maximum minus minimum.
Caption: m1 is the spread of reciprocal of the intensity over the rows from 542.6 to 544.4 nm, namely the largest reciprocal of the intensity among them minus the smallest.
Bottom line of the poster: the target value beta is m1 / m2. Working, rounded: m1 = 0.007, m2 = 0.0087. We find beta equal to 0.8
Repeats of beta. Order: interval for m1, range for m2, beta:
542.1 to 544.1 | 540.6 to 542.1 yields 0.6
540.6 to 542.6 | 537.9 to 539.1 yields 3.3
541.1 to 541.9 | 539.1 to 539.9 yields 0.5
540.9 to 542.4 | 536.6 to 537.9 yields 1.5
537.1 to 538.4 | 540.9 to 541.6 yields 0.9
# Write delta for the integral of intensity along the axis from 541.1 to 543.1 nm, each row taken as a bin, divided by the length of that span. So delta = 13.8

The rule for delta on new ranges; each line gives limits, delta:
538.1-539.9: 13.8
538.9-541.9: 13.3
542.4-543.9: 13.4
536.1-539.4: 14.0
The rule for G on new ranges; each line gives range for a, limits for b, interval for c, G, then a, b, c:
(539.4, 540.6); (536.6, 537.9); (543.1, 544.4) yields 0.0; 0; 2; 2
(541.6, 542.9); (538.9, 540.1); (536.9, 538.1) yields -2.0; 1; 3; 0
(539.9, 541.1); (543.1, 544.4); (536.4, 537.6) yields -1.0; 0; 3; 1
